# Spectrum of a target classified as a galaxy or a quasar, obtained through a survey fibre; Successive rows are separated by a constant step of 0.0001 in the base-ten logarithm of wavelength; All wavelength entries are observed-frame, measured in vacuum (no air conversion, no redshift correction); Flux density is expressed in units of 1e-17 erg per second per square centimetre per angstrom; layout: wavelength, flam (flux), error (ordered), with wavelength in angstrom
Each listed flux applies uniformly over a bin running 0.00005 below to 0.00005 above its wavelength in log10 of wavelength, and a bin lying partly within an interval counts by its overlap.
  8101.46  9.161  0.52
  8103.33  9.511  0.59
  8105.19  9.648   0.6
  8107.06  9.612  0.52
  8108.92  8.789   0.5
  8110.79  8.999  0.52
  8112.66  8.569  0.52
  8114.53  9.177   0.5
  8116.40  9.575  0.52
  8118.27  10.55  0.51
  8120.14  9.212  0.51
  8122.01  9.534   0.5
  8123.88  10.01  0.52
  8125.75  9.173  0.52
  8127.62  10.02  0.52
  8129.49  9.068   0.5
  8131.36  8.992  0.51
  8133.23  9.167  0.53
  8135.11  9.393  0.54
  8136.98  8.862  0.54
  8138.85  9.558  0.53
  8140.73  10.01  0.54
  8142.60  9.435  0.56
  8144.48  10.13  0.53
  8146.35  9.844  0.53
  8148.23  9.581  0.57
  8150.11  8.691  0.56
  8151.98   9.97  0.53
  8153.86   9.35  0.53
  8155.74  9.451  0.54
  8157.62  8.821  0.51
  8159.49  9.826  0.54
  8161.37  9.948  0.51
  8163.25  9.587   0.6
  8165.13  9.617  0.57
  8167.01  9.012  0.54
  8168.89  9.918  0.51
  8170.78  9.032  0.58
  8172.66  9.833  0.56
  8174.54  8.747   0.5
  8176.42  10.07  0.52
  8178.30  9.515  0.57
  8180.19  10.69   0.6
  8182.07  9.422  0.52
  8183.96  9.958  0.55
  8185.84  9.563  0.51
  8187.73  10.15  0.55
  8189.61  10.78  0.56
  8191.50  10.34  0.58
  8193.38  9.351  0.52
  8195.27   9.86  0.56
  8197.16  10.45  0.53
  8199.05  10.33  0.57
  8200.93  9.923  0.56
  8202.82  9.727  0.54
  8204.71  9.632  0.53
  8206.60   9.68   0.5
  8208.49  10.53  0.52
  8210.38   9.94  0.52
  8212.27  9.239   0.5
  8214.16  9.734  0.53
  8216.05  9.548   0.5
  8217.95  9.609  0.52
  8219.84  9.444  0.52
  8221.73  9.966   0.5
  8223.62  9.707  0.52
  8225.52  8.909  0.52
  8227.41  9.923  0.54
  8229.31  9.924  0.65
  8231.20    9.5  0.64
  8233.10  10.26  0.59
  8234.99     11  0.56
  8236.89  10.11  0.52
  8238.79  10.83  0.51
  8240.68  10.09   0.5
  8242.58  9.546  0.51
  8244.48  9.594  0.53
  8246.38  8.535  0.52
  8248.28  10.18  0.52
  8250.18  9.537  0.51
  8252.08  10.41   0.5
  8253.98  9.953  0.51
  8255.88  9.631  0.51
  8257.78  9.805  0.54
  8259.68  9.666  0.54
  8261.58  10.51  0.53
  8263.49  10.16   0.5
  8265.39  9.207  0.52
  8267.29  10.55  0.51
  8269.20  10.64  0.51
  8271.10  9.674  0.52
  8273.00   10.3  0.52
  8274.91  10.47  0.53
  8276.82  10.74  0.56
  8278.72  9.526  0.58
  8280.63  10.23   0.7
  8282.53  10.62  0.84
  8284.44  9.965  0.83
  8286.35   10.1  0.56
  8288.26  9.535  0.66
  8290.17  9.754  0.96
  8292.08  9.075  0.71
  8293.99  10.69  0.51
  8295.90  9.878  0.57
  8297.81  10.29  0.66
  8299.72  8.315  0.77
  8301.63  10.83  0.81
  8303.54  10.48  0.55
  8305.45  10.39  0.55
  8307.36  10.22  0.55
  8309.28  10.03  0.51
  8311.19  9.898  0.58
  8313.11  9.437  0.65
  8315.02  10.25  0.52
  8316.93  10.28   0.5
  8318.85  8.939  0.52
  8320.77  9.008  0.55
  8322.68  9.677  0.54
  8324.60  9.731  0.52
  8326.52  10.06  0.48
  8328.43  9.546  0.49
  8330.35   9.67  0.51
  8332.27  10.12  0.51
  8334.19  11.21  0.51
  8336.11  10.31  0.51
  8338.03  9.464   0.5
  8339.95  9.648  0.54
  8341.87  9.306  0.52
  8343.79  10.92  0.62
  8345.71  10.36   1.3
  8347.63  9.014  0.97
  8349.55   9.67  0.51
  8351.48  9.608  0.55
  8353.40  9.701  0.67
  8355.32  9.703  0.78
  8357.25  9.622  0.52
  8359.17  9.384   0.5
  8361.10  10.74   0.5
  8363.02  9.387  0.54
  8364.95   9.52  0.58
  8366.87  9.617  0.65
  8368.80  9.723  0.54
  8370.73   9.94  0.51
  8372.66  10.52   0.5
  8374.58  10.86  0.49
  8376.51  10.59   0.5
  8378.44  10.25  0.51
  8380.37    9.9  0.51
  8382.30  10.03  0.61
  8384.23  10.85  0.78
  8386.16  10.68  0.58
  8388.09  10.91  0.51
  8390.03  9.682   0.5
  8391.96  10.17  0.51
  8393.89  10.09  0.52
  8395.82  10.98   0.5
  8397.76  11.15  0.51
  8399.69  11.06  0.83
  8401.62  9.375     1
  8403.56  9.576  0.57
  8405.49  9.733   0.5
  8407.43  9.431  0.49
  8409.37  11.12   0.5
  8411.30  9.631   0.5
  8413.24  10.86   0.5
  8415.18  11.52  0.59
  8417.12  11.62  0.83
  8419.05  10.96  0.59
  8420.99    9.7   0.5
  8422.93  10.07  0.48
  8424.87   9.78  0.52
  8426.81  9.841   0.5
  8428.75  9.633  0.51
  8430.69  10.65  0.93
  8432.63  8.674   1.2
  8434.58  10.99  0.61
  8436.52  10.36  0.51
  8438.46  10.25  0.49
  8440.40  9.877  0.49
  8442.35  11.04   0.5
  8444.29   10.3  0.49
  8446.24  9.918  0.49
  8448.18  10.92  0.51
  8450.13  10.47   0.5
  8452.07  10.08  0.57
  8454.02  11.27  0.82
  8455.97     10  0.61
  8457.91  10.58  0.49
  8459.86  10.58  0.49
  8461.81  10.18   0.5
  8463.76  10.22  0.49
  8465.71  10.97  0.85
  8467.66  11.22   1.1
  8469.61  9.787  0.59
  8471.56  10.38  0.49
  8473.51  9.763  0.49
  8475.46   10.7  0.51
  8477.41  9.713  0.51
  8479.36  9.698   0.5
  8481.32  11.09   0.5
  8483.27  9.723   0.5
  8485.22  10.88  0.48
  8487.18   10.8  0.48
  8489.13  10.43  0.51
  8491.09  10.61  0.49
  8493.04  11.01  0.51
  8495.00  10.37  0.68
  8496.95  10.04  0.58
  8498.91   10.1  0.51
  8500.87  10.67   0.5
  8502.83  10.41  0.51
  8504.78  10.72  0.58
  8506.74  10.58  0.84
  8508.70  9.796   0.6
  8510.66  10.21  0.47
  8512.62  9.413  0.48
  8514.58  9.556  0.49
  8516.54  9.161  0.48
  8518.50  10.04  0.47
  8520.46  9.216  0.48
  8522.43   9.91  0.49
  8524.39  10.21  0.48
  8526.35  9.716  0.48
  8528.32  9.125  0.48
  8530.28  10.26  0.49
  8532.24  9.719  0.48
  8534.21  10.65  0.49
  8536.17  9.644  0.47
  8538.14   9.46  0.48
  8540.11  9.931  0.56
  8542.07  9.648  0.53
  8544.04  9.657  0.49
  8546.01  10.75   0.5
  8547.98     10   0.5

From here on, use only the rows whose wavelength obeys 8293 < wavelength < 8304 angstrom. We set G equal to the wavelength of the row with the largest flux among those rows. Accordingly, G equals 8301.63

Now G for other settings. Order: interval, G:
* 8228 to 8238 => 8234.99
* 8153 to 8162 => 8161.37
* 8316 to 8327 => 8316.93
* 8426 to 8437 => 8434.58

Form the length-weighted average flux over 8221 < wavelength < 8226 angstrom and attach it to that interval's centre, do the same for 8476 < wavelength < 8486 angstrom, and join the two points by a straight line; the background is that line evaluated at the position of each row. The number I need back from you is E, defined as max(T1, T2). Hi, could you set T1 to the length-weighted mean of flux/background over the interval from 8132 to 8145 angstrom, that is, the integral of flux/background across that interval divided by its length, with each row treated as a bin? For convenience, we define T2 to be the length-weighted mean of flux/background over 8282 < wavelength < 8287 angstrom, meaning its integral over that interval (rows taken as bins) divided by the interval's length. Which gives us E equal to 1.05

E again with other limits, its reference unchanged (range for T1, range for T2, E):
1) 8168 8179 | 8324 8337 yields 1.03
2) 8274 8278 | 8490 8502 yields 1.09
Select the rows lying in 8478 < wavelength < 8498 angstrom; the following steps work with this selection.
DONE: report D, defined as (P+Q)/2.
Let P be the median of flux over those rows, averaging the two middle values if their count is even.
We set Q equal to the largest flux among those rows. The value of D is 10.8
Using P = 10.5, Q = 11.09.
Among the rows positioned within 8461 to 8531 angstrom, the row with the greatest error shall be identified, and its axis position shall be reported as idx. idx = 8467.66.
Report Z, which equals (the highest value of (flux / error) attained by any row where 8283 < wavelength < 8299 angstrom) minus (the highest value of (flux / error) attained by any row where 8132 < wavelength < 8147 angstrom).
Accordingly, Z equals 1.8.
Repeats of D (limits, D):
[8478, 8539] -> 10.6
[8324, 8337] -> 10.6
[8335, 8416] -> 10.7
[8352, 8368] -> 10.2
